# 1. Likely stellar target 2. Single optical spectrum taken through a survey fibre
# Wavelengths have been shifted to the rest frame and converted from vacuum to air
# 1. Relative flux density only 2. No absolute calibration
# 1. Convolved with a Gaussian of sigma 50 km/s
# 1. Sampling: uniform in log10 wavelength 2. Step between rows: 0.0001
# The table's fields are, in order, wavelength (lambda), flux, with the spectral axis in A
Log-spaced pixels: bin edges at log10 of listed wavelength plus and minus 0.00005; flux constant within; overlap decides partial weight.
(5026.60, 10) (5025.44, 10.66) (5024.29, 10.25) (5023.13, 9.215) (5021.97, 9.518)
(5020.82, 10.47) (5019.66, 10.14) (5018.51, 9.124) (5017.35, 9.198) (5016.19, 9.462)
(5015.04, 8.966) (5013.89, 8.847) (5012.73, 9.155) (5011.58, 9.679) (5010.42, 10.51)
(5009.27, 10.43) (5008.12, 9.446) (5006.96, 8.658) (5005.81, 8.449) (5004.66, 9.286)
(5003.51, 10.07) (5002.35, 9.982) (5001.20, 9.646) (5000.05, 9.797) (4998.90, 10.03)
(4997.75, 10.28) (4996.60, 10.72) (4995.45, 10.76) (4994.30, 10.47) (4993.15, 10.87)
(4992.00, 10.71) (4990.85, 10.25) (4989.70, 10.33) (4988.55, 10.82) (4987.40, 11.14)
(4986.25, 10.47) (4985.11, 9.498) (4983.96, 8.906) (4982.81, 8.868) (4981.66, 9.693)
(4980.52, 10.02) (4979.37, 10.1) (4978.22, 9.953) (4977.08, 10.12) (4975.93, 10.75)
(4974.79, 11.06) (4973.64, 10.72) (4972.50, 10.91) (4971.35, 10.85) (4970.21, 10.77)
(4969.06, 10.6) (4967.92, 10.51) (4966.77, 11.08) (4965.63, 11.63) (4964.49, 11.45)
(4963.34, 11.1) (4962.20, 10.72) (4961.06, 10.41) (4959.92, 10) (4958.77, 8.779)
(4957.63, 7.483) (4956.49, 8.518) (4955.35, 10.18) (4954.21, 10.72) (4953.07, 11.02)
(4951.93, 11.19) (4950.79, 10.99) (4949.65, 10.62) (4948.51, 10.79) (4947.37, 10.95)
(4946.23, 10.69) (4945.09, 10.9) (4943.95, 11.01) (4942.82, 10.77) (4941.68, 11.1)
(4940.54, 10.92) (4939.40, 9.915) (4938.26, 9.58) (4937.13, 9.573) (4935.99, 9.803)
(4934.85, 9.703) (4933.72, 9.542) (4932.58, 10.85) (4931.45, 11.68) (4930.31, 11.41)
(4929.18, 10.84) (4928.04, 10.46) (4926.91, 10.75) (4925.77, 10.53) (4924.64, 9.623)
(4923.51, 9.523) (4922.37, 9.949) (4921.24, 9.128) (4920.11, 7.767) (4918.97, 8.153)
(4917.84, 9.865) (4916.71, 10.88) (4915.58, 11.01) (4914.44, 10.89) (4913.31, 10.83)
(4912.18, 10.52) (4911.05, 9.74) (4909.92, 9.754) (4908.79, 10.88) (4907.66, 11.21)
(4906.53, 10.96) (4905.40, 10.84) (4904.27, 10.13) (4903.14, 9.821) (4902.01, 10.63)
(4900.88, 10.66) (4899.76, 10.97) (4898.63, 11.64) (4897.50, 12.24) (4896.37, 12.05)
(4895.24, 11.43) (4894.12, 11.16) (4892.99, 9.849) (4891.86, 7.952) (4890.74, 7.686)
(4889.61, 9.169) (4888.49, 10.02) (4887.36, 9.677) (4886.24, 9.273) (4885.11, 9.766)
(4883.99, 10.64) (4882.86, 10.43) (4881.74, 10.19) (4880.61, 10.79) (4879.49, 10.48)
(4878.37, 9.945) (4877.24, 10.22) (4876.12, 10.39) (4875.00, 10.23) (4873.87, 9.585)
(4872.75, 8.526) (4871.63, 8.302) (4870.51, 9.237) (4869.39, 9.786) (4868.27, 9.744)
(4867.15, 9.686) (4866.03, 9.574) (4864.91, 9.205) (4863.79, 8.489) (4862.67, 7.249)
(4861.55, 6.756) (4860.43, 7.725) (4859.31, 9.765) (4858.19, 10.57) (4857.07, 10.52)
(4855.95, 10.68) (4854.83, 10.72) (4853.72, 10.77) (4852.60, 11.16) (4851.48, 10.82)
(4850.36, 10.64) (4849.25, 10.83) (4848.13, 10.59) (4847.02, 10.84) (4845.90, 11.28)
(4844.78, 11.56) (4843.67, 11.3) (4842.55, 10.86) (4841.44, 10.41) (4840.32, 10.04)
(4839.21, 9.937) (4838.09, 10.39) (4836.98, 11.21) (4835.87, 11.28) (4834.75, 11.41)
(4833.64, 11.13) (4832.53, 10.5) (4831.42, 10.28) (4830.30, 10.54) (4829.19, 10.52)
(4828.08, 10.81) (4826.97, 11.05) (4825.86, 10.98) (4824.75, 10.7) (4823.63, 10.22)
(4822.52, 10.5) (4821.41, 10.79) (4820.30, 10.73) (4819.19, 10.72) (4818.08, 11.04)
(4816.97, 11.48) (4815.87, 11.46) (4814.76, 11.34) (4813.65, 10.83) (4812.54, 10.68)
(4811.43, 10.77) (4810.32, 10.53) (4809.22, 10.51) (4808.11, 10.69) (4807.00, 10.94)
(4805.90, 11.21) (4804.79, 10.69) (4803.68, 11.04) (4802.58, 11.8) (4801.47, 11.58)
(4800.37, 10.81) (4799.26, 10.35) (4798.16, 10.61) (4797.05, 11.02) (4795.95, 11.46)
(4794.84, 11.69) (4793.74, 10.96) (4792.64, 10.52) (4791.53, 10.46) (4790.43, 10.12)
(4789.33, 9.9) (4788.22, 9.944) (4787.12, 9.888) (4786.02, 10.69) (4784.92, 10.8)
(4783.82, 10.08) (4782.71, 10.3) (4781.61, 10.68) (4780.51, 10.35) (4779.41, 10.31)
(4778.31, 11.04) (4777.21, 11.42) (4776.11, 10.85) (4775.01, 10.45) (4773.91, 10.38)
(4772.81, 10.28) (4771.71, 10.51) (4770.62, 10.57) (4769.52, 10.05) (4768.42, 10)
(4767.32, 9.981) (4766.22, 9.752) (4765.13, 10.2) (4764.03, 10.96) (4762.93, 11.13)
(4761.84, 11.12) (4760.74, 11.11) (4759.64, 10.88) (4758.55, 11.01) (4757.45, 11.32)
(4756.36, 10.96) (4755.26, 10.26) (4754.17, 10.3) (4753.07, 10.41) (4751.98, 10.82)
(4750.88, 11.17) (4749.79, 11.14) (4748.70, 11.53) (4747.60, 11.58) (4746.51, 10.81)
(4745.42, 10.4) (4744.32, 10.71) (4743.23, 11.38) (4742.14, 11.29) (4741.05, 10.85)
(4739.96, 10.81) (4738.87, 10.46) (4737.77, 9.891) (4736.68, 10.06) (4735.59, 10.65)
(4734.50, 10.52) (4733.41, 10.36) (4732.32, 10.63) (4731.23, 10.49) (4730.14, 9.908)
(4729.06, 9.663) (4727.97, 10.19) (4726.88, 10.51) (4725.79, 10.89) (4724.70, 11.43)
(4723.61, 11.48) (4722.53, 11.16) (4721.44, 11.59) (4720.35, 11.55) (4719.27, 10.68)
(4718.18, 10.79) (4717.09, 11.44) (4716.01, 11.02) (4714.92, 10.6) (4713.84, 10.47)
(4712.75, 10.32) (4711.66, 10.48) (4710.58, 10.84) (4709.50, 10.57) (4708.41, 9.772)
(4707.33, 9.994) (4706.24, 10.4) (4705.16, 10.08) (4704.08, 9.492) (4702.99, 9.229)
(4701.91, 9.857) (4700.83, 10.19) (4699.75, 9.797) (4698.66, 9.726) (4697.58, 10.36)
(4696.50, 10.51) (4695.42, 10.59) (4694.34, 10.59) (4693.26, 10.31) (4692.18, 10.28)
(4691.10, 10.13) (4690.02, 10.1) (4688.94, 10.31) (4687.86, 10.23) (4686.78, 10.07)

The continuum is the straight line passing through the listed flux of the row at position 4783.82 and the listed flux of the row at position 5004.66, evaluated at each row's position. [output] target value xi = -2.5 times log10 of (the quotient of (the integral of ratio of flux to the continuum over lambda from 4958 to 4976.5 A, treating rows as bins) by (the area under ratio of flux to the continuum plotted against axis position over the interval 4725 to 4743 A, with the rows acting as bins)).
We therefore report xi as -0.14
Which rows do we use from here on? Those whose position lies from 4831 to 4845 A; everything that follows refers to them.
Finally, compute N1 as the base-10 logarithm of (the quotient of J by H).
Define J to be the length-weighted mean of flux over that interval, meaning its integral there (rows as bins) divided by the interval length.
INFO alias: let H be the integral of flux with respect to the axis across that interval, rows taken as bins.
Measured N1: -1.15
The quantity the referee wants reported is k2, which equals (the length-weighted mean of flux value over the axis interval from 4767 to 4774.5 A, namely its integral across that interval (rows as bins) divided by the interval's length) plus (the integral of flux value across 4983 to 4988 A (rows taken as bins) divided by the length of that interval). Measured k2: 20.2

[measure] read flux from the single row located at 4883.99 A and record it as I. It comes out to 10.64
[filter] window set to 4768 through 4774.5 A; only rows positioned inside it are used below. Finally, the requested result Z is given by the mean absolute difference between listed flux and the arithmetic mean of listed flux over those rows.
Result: 0.19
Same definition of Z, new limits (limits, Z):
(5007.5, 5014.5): 0.53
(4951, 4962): 1.03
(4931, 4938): 0.72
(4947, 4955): 0.16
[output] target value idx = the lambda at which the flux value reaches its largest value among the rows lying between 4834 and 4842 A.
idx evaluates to 4834.75 A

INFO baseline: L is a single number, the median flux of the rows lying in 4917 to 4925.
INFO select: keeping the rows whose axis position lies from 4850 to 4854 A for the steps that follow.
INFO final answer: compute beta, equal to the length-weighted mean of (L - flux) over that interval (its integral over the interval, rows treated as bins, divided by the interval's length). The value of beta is -1.3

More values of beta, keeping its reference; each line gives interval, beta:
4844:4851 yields -1.4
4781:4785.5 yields -0.9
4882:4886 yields -0.7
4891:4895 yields -0.1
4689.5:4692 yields -0.6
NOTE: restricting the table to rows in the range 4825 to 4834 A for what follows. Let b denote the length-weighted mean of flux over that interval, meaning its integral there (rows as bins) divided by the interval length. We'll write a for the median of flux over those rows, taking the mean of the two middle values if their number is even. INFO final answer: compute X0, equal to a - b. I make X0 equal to -0.05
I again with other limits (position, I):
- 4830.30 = 10.54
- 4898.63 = 11.64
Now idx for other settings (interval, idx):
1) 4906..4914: 4907.66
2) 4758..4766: 4762.93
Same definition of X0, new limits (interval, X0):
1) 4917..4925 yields 0.33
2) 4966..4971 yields -0.10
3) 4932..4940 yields -0.16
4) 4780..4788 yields -0.03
